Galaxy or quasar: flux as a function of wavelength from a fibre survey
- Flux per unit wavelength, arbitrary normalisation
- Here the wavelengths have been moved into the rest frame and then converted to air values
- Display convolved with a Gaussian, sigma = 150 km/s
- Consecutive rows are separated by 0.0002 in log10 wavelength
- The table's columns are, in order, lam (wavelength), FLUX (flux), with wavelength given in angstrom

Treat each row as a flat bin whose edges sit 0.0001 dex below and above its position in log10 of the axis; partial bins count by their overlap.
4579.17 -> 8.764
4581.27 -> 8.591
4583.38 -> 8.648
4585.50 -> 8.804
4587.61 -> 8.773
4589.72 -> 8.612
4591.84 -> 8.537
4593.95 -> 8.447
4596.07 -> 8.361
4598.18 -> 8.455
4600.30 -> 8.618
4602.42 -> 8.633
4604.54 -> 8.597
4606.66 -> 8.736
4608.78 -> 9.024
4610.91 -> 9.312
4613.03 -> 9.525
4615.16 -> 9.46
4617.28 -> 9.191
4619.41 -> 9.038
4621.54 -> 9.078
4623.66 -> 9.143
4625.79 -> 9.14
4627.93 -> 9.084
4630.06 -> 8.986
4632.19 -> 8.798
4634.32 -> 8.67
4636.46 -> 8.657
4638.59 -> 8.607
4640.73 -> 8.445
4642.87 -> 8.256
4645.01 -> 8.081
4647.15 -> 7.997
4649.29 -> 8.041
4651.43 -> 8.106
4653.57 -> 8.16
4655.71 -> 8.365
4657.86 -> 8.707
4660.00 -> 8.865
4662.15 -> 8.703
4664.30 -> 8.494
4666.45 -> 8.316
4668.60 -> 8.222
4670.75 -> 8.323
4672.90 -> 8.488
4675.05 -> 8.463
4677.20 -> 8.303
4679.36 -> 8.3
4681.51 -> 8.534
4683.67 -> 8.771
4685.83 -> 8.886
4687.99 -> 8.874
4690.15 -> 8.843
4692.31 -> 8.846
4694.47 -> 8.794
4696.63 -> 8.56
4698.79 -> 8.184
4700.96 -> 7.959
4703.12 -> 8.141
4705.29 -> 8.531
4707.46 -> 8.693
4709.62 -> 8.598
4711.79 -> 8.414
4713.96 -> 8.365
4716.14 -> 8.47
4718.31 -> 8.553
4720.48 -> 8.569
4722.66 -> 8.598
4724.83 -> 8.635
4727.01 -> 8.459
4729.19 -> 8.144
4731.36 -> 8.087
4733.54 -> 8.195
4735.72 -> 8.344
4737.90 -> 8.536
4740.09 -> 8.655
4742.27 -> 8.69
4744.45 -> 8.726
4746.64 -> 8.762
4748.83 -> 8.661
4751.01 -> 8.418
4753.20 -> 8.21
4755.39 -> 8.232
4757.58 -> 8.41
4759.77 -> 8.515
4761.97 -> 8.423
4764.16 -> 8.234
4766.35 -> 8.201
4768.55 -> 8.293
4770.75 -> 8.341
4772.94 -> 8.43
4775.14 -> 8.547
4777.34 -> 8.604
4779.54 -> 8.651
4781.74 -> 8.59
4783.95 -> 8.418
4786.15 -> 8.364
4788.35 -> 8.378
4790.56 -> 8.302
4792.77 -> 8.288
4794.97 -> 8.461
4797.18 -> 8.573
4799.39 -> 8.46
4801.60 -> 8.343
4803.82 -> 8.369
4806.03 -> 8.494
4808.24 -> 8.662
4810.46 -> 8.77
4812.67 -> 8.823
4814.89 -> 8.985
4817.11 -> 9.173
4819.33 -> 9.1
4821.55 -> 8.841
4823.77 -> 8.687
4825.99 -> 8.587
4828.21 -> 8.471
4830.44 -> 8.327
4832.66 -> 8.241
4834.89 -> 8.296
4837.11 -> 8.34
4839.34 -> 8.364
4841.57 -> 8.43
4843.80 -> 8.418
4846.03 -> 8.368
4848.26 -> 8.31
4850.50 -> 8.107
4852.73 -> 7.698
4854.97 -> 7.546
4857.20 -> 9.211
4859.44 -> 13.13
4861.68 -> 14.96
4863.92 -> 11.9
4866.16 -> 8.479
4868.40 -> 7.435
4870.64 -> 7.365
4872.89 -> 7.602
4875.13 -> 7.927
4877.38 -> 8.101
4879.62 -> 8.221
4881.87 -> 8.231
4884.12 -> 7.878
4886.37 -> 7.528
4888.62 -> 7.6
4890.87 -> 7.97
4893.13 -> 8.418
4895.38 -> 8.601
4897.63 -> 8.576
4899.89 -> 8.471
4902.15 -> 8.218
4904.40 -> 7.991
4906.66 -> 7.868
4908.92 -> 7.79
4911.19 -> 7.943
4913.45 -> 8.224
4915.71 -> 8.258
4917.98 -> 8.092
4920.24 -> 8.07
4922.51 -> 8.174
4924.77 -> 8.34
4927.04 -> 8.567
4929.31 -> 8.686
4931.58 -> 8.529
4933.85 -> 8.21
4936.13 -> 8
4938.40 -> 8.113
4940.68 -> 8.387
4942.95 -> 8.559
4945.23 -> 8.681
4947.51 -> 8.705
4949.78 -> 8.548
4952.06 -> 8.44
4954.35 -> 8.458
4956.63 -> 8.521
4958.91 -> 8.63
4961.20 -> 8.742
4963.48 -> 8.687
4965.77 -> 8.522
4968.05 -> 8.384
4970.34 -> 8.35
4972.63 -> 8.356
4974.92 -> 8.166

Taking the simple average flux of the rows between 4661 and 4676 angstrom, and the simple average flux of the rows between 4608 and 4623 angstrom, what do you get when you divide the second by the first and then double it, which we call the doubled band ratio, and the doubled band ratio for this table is 2.19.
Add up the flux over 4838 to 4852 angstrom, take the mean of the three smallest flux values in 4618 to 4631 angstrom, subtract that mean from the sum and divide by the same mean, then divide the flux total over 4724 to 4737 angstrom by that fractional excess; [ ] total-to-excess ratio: 11.0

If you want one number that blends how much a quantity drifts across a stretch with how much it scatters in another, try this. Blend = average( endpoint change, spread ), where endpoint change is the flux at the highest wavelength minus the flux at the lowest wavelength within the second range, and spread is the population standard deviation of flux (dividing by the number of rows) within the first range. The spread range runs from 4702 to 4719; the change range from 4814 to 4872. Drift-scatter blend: -0.73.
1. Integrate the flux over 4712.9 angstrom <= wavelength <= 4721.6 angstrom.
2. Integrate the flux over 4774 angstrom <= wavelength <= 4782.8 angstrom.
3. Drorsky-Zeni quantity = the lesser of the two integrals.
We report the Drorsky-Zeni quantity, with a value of 73.8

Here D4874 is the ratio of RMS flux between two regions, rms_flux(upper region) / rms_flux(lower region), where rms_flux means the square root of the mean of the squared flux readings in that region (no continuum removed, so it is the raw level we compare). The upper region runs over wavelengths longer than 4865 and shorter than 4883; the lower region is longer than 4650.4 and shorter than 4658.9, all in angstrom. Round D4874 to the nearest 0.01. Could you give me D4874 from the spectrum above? 0.95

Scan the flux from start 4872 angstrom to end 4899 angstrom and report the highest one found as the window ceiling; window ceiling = 8.601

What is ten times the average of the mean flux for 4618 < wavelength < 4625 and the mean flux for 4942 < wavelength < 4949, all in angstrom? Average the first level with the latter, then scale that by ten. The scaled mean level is 89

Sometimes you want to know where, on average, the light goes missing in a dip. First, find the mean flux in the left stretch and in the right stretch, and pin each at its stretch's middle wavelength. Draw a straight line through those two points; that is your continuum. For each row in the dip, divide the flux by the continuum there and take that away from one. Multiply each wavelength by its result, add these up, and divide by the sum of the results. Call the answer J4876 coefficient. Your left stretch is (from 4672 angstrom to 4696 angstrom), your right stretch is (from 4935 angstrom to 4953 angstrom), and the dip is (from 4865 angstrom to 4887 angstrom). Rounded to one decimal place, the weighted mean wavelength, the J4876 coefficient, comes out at 4876.0 angstrom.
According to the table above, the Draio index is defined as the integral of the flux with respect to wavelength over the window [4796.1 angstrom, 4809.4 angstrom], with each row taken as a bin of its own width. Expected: 113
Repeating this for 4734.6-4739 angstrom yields 37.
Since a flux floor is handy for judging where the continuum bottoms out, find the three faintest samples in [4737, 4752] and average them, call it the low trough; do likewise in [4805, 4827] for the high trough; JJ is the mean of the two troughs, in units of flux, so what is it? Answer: 8.6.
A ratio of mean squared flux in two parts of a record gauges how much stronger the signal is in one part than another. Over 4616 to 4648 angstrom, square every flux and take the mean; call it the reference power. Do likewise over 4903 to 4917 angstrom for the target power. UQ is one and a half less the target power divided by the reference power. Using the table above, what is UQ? 0.66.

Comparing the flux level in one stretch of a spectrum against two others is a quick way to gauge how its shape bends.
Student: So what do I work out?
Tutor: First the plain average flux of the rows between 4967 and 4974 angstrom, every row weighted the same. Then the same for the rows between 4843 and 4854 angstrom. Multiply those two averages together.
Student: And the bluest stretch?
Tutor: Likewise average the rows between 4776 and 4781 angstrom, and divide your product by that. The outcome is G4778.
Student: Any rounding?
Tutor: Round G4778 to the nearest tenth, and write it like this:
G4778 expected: 7.9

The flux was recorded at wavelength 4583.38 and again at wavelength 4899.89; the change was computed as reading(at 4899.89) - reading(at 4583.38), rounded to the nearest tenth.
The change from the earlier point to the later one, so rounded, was -0.2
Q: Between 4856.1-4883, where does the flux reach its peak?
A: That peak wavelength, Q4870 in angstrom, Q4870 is 4861.68 angstrom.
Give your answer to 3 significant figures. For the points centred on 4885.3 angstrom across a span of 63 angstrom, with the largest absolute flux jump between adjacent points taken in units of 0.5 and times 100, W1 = 784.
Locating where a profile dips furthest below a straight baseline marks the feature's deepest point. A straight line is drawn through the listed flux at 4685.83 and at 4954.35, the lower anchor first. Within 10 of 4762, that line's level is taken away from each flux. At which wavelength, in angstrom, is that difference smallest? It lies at 4753.20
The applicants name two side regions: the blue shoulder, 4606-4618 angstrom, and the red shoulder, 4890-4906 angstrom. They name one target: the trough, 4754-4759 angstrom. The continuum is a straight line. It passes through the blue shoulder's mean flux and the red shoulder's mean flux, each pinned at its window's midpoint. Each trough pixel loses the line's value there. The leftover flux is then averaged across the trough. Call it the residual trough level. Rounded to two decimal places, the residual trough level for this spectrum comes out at -0.44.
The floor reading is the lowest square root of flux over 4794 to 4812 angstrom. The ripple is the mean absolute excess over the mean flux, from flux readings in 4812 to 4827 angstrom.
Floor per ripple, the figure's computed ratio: 17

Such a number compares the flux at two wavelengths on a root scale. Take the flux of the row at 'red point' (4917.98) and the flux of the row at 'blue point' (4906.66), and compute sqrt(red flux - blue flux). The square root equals 0.47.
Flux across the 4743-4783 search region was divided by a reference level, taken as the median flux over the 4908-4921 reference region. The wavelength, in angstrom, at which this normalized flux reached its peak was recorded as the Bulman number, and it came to 4746.64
